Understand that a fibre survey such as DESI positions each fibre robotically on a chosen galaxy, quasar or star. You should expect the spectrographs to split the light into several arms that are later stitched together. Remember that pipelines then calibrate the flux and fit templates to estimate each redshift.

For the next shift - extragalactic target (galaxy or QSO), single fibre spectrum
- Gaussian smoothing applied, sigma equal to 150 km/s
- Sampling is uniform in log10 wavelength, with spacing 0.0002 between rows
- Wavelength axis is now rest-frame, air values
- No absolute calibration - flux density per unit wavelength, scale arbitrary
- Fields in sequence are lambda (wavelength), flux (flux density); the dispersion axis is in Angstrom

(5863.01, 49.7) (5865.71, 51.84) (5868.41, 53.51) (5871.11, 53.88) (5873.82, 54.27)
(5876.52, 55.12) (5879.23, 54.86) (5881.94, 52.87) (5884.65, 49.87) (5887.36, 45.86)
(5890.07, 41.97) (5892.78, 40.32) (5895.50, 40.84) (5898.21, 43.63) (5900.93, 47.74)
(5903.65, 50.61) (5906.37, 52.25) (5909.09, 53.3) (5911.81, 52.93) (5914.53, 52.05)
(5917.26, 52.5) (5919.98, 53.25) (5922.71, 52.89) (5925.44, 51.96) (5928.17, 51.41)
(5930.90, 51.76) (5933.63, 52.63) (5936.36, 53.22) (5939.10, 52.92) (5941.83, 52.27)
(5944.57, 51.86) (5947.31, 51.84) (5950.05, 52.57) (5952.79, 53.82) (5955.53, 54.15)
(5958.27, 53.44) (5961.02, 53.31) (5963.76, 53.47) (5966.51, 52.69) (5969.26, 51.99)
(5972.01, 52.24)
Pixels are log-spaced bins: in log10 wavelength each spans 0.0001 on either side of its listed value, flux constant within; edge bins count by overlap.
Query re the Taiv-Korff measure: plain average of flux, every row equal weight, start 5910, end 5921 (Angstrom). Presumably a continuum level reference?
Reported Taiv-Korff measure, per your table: 52.7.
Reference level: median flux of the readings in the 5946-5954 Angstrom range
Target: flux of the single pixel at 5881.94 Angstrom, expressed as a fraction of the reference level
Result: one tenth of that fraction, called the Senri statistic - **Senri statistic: 0.101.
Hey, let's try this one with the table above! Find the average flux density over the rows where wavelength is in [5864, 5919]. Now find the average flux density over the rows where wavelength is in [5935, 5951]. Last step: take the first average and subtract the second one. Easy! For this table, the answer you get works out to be -2.4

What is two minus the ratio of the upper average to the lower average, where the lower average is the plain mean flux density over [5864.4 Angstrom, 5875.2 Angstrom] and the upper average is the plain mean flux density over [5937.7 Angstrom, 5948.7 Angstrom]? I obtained 1.02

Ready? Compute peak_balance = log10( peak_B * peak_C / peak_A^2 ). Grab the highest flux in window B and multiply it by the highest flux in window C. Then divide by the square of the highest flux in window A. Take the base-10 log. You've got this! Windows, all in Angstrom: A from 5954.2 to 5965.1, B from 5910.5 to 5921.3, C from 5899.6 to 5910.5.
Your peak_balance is -0.014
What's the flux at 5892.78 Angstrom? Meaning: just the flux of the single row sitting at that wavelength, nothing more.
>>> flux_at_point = 40.32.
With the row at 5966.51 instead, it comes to 52.69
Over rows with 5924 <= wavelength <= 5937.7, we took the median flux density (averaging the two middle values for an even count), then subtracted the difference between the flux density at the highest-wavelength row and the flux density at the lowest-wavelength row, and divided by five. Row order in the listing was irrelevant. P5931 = 10.1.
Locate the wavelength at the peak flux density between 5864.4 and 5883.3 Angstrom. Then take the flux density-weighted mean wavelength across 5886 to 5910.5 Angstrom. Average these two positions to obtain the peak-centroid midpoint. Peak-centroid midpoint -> 5887.7 Angstrom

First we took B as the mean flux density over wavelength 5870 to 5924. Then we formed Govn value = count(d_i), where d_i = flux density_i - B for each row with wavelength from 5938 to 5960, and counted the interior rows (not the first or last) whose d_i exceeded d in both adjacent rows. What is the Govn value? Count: 1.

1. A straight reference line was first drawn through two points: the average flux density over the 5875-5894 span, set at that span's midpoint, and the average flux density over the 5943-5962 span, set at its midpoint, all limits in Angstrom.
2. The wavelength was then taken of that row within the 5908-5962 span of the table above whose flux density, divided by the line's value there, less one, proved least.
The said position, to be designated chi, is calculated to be 5947.31 Angstrom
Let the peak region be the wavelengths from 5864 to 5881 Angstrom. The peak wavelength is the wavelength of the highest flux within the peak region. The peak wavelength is 5876.52 Angstrom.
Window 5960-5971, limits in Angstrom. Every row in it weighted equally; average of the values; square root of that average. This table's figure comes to 7.27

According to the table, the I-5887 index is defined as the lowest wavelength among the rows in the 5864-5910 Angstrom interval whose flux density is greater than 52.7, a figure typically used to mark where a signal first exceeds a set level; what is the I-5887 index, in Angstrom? 5868.41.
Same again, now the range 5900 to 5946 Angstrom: 5909.09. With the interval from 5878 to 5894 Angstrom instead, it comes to 5879.23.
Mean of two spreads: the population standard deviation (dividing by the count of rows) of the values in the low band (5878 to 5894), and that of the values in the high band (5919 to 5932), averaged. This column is 3.0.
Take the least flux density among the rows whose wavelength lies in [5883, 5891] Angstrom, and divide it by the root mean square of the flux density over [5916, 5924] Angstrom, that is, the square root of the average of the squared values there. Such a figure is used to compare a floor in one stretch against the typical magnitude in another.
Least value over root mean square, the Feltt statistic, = 0.79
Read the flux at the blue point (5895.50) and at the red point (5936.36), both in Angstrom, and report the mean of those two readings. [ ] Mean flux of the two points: 47.0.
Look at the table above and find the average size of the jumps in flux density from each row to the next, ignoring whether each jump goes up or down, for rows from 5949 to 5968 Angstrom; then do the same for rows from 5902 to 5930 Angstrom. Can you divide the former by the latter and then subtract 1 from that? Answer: -0.28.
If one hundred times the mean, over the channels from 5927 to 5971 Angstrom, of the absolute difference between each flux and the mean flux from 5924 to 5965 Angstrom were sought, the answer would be 67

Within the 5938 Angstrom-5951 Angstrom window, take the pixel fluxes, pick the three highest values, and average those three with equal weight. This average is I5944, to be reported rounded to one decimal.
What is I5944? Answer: 52.6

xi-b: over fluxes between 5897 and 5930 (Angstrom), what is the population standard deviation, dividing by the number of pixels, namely 2.7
